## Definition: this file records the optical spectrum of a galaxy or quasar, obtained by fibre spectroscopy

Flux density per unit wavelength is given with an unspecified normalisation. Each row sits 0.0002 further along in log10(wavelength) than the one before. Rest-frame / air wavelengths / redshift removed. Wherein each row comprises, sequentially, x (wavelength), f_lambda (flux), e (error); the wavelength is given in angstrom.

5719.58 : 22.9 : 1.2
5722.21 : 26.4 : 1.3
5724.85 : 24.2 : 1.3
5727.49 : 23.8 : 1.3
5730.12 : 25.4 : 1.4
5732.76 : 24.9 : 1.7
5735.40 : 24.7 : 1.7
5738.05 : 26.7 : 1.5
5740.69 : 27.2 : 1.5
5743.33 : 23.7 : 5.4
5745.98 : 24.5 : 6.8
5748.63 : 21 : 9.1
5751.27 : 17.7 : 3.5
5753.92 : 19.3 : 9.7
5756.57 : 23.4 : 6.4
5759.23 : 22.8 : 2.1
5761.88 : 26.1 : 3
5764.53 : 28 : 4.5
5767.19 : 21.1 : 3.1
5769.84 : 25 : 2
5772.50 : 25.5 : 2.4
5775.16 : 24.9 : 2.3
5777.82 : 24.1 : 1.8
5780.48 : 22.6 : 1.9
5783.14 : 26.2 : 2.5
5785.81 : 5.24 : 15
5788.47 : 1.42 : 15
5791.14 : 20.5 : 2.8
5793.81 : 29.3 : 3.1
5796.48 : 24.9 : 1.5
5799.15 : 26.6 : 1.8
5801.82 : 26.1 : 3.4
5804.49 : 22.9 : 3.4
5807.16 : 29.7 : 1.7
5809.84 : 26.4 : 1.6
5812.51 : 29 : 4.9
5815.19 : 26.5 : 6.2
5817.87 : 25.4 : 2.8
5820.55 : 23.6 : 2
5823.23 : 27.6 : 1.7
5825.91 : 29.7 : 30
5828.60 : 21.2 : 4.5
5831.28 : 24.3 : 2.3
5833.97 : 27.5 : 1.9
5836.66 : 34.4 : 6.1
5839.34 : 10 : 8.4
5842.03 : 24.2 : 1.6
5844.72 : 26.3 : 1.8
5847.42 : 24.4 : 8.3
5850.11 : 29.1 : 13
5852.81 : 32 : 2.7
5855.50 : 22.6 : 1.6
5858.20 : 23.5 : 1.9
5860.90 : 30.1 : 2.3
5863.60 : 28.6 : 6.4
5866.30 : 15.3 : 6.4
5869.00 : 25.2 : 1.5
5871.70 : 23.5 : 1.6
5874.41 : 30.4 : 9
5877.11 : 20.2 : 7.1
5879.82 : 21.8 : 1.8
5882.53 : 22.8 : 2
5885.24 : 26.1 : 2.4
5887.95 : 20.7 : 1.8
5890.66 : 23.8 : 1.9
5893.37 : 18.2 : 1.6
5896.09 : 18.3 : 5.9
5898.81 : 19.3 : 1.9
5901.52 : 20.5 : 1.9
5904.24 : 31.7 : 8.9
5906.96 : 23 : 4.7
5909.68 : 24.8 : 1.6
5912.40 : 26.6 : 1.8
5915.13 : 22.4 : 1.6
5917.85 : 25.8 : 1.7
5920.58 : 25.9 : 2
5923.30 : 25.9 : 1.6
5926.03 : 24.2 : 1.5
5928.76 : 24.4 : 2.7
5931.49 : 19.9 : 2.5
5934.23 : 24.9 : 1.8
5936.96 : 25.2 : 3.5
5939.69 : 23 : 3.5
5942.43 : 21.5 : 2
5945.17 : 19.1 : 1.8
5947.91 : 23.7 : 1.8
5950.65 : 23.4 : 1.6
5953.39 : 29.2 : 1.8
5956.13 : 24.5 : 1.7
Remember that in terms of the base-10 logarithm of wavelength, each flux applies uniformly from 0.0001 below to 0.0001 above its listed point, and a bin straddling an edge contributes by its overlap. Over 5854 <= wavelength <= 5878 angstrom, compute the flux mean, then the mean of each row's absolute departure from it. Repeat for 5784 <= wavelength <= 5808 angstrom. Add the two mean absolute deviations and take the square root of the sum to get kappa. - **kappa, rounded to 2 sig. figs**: 3.4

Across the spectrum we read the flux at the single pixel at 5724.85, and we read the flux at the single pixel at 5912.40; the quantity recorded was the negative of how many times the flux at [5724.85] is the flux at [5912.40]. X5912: -0.91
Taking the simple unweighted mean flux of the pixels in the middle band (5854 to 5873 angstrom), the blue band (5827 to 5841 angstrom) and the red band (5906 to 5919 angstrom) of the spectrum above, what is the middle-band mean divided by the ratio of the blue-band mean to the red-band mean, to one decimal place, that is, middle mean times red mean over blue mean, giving 25.2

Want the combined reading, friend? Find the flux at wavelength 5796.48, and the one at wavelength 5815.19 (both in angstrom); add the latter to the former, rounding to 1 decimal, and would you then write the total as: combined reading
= 51.4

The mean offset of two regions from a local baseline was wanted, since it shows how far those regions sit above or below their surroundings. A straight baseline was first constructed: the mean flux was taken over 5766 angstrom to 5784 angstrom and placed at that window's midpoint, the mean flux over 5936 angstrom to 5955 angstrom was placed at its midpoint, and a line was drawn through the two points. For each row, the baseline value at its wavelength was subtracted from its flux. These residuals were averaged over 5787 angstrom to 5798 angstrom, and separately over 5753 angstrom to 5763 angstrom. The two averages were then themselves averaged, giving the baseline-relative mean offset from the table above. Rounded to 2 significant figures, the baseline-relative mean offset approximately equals -3.2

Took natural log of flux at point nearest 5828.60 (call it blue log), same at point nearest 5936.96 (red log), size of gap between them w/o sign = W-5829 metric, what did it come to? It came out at 0.17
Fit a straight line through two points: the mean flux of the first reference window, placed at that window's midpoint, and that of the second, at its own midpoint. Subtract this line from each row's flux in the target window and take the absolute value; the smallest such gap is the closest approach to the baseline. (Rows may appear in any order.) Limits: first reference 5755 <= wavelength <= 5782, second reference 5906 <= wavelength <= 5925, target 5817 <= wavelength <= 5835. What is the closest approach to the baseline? 0.29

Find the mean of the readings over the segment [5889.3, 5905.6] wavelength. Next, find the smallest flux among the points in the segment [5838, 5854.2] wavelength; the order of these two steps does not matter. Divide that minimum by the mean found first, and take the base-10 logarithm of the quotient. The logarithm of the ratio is -0.34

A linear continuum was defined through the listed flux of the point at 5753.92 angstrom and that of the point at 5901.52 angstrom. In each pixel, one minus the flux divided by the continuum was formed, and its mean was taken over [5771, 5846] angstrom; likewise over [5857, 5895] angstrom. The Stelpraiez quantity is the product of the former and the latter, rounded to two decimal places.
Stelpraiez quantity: 0.03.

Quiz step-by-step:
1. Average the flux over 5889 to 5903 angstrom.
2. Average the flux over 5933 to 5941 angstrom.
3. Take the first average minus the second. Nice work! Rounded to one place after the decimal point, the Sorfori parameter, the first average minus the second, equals -4.3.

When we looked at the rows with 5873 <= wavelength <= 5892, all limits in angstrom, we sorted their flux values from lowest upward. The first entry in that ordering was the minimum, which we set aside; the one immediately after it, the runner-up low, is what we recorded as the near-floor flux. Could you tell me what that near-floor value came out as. 20.7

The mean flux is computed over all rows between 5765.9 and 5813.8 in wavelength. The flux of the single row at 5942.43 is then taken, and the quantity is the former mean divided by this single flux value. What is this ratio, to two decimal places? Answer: 1.06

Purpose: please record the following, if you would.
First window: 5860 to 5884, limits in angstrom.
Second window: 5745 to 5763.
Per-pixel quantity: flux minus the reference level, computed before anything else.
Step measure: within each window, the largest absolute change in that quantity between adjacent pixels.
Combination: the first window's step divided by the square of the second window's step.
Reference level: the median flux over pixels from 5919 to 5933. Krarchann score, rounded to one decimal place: 0.8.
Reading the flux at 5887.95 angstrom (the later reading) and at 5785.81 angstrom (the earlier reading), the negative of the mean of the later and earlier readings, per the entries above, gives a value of -13.0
